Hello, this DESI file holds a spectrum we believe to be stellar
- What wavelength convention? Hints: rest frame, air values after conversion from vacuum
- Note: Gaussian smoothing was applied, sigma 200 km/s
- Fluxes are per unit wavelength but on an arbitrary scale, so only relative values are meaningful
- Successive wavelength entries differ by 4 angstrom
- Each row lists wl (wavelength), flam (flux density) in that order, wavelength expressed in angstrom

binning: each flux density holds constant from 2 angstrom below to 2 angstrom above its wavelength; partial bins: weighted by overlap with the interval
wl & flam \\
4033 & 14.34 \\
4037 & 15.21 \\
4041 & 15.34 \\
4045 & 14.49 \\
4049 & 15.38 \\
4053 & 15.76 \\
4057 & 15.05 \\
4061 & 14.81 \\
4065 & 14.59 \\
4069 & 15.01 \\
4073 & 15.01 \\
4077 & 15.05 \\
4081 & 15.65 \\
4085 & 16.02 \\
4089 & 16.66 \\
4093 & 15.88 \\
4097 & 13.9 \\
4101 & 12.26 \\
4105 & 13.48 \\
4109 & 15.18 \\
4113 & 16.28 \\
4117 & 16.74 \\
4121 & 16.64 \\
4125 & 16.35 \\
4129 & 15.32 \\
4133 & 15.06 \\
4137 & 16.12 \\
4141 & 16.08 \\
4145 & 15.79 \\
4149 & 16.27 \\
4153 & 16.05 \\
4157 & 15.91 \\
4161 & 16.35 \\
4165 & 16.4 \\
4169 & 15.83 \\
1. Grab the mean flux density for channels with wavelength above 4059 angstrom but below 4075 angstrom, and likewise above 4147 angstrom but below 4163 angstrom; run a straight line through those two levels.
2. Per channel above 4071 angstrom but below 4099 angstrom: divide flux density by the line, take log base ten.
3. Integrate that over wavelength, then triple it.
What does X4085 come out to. 0.75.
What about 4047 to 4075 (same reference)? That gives 0.77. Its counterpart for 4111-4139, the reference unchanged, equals 0.82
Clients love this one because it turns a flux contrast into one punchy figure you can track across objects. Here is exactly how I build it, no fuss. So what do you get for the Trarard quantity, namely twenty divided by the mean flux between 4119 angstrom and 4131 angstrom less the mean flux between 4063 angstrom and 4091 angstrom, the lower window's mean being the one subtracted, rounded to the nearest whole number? 30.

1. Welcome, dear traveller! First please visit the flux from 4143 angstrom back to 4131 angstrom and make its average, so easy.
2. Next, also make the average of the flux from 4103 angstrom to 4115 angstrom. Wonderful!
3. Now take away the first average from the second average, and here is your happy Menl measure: -0.77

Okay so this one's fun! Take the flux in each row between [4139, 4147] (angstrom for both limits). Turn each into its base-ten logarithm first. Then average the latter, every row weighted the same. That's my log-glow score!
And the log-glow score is 1.20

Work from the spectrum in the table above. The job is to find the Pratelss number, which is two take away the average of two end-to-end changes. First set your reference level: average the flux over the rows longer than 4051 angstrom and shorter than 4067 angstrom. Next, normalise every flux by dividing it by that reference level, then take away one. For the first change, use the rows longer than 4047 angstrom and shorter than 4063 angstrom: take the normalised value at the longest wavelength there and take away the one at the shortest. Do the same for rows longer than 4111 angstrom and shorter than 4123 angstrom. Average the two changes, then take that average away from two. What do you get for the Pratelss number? 2.01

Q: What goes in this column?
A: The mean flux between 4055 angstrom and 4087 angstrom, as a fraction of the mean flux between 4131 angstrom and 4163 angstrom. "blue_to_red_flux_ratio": 0.950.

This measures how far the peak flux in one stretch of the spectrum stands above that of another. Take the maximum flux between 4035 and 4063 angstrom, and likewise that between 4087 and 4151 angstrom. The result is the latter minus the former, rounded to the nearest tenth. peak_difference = 1.0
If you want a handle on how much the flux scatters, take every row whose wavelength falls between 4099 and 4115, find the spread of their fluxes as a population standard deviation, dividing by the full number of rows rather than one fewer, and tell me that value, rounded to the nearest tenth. 1.5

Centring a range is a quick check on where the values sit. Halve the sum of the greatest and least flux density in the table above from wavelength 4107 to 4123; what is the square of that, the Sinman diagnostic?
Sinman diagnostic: 255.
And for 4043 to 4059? 229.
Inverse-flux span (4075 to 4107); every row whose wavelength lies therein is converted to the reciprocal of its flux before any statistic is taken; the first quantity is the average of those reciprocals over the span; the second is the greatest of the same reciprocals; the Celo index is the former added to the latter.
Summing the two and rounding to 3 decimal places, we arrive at 0.149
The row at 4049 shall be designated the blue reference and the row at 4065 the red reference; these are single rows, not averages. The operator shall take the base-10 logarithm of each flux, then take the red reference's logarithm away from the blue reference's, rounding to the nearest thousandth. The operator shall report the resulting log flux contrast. 0.023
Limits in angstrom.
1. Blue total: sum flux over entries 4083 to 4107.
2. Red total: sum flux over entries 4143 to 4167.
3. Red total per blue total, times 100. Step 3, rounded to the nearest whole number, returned 110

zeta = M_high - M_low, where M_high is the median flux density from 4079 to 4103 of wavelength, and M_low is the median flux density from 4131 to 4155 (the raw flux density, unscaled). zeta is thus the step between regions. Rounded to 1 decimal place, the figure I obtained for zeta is -0.3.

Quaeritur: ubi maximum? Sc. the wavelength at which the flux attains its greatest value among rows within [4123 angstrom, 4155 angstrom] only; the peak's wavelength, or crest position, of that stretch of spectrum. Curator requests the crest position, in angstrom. 4125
